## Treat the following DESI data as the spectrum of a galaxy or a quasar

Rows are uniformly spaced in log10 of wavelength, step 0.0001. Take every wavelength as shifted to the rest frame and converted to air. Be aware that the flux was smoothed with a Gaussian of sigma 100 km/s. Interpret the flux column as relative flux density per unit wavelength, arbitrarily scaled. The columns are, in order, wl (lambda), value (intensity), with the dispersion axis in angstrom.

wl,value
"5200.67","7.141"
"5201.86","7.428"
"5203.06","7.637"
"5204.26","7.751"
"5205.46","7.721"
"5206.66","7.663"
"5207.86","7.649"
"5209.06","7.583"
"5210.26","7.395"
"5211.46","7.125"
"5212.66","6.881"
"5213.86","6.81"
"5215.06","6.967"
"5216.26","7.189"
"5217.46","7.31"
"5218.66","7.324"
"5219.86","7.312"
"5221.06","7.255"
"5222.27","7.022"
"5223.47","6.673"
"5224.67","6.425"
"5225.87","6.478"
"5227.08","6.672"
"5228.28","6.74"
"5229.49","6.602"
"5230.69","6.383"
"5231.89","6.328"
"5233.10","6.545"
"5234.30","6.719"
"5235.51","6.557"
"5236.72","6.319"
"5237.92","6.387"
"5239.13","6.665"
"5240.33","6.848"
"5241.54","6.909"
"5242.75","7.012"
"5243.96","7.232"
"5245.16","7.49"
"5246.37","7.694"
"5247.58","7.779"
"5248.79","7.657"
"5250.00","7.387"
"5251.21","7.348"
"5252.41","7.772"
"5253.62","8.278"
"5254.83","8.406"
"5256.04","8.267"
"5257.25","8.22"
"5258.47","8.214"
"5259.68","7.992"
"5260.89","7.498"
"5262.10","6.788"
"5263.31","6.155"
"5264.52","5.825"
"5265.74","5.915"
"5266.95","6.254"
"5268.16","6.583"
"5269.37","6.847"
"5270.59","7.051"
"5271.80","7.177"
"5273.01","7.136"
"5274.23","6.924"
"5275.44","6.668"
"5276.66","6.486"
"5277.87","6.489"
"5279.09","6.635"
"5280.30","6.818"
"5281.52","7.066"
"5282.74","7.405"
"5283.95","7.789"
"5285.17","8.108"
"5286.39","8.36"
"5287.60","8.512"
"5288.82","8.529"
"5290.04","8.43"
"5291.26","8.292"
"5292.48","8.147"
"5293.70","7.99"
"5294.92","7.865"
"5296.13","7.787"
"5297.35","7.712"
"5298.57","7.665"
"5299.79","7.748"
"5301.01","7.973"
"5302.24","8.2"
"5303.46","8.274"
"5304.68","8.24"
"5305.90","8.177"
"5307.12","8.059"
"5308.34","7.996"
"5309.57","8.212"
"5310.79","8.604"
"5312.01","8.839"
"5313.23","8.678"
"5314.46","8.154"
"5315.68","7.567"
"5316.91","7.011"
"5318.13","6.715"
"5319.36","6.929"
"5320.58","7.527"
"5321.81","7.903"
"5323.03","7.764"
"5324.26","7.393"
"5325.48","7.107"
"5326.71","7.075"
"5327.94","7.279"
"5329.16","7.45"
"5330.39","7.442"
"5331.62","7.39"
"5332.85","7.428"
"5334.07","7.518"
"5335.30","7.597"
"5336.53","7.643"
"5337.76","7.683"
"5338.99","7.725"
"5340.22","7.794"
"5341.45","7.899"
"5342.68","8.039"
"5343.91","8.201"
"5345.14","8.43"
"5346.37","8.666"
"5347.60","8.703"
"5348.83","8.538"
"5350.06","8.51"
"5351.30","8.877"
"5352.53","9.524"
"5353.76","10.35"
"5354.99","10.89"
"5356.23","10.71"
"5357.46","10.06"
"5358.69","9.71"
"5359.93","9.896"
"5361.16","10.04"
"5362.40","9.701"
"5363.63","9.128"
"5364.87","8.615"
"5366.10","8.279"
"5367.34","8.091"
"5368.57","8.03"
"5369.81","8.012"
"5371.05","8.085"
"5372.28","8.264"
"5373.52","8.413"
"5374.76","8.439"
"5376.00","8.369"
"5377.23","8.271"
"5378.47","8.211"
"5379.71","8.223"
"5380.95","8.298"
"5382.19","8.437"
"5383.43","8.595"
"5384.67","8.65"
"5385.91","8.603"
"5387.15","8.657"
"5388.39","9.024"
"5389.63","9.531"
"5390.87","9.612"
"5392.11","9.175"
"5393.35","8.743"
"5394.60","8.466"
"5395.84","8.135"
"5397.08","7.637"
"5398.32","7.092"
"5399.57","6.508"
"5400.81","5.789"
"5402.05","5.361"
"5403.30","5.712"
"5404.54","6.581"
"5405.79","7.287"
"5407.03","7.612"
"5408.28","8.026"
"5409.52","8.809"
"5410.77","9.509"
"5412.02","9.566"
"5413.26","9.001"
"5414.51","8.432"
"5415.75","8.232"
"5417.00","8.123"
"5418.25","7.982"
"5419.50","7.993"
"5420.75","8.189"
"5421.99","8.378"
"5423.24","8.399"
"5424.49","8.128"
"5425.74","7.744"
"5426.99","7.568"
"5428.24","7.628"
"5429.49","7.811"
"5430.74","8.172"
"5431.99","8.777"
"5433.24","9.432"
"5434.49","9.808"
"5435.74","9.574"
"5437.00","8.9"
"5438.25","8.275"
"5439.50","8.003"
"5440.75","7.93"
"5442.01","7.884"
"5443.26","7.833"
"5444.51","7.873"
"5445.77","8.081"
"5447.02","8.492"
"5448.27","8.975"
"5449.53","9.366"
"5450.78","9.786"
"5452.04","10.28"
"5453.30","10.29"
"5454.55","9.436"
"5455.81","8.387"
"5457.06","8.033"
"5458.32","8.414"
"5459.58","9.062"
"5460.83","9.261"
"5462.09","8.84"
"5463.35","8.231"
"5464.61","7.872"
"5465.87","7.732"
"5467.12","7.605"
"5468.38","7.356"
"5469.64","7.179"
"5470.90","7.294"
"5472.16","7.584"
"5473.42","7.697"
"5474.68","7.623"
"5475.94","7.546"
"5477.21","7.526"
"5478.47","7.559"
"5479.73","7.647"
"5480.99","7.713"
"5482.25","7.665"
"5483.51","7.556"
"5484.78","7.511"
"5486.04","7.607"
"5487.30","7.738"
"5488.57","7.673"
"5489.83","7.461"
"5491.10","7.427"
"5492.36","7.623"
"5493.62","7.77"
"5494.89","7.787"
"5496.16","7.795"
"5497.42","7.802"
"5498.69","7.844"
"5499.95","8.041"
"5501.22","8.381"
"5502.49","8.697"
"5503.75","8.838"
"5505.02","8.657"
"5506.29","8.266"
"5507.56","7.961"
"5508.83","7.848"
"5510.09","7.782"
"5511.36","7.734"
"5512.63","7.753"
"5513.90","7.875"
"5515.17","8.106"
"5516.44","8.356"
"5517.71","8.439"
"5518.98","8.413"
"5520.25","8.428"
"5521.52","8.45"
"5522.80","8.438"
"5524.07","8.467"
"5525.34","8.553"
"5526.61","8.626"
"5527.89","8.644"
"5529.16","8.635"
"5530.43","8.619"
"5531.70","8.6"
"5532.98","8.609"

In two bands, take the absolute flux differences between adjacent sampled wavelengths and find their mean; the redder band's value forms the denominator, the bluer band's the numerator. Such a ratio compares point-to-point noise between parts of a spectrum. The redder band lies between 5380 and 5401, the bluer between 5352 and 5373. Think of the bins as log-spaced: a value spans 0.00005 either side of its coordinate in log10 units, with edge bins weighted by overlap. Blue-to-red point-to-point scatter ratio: 1.0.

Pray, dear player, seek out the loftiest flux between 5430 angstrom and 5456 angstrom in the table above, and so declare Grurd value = 10.29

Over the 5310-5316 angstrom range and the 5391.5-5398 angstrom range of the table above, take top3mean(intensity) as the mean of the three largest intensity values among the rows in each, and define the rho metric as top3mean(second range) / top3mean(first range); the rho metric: 1.01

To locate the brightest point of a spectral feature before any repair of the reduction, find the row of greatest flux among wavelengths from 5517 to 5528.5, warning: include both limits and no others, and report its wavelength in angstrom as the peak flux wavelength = 5527.89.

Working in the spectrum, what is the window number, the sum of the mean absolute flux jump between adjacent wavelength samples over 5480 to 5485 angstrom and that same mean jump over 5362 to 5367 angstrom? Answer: 0.541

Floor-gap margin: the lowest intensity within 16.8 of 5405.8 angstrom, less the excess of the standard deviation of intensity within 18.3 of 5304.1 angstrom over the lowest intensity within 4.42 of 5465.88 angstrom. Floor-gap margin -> 12.0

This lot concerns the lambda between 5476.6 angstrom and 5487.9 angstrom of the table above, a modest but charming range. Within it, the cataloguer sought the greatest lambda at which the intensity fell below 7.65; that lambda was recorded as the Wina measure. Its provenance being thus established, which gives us 5486.04 angstrom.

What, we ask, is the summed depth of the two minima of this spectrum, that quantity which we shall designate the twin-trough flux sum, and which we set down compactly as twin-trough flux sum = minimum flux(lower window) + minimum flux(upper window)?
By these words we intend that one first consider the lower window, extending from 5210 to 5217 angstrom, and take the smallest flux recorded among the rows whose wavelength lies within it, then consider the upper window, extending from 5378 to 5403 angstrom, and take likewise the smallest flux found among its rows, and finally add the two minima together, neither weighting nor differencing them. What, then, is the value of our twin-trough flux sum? 12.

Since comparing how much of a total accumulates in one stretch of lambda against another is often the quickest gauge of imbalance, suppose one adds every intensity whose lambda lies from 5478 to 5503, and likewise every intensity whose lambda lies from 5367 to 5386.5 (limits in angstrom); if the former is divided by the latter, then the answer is 1.17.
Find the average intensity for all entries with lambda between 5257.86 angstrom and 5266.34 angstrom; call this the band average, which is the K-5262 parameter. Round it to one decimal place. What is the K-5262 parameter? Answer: 6.9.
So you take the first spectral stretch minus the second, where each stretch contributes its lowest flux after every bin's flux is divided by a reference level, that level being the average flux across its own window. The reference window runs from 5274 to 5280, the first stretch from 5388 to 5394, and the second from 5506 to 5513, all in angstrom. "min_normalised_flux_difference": 0.15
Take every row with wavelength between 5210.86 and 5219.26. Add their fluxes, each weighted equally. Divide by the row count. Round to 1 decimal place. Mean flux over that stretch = 7.1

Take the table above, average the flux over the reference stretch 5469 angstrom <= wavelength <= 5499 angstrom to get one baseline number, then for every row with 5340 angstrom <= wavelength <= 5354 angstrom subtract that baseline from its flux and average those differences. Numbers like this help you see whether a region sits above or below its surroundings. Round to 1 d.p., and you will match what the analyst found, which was 1.0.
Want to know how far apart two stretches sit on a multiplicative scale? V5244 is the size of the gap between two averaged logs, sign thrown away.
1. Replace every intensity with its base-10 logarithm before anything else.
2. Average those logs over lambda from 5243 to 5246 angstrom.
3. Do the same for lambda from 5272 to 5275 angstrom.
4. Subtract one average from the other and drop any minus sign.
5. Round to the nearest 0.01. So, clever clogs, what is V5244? 0.02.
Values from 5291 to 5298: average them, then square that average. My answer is 63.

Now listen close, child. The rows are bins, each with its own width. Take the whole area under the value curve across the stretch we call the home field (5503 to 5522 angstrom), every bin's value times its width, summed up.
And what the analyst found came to 156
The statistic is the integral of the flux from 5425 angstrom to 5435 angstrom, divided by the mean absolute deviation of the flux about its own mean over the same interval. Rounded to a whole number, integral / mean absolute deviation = 115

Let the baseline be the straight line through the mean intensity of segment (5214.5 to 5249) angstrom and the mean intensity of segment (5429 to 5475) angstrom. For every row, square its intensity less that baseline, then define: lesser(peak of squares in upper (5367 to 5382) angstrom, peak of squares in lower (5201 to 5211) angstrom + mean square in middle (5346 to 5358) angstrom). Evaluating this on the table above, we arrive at 0.27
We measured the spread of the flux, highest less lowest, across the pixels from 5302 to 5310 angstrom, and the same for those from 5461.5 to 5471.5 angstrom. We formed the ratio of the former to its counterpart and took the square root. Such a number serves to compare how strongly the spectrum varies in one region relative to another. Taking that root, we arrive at 0.41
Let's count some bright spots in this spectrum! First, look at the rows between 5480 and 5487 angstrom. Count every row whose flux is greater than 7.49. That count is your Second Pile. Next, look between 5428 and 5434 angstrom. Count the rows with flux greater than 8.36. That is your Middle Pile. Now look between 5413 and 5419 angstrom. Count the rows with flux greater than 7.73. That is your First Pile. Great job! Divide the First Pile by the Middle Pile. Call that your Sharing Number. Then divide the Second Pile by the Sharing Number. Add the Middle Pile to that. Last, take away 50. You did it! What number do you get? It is -46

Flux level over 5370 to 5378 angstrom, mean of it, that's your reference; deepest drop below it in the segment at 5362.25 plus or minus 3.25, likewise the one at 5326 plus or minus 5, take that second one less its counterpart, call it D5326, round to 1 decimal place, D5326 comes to 1.5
